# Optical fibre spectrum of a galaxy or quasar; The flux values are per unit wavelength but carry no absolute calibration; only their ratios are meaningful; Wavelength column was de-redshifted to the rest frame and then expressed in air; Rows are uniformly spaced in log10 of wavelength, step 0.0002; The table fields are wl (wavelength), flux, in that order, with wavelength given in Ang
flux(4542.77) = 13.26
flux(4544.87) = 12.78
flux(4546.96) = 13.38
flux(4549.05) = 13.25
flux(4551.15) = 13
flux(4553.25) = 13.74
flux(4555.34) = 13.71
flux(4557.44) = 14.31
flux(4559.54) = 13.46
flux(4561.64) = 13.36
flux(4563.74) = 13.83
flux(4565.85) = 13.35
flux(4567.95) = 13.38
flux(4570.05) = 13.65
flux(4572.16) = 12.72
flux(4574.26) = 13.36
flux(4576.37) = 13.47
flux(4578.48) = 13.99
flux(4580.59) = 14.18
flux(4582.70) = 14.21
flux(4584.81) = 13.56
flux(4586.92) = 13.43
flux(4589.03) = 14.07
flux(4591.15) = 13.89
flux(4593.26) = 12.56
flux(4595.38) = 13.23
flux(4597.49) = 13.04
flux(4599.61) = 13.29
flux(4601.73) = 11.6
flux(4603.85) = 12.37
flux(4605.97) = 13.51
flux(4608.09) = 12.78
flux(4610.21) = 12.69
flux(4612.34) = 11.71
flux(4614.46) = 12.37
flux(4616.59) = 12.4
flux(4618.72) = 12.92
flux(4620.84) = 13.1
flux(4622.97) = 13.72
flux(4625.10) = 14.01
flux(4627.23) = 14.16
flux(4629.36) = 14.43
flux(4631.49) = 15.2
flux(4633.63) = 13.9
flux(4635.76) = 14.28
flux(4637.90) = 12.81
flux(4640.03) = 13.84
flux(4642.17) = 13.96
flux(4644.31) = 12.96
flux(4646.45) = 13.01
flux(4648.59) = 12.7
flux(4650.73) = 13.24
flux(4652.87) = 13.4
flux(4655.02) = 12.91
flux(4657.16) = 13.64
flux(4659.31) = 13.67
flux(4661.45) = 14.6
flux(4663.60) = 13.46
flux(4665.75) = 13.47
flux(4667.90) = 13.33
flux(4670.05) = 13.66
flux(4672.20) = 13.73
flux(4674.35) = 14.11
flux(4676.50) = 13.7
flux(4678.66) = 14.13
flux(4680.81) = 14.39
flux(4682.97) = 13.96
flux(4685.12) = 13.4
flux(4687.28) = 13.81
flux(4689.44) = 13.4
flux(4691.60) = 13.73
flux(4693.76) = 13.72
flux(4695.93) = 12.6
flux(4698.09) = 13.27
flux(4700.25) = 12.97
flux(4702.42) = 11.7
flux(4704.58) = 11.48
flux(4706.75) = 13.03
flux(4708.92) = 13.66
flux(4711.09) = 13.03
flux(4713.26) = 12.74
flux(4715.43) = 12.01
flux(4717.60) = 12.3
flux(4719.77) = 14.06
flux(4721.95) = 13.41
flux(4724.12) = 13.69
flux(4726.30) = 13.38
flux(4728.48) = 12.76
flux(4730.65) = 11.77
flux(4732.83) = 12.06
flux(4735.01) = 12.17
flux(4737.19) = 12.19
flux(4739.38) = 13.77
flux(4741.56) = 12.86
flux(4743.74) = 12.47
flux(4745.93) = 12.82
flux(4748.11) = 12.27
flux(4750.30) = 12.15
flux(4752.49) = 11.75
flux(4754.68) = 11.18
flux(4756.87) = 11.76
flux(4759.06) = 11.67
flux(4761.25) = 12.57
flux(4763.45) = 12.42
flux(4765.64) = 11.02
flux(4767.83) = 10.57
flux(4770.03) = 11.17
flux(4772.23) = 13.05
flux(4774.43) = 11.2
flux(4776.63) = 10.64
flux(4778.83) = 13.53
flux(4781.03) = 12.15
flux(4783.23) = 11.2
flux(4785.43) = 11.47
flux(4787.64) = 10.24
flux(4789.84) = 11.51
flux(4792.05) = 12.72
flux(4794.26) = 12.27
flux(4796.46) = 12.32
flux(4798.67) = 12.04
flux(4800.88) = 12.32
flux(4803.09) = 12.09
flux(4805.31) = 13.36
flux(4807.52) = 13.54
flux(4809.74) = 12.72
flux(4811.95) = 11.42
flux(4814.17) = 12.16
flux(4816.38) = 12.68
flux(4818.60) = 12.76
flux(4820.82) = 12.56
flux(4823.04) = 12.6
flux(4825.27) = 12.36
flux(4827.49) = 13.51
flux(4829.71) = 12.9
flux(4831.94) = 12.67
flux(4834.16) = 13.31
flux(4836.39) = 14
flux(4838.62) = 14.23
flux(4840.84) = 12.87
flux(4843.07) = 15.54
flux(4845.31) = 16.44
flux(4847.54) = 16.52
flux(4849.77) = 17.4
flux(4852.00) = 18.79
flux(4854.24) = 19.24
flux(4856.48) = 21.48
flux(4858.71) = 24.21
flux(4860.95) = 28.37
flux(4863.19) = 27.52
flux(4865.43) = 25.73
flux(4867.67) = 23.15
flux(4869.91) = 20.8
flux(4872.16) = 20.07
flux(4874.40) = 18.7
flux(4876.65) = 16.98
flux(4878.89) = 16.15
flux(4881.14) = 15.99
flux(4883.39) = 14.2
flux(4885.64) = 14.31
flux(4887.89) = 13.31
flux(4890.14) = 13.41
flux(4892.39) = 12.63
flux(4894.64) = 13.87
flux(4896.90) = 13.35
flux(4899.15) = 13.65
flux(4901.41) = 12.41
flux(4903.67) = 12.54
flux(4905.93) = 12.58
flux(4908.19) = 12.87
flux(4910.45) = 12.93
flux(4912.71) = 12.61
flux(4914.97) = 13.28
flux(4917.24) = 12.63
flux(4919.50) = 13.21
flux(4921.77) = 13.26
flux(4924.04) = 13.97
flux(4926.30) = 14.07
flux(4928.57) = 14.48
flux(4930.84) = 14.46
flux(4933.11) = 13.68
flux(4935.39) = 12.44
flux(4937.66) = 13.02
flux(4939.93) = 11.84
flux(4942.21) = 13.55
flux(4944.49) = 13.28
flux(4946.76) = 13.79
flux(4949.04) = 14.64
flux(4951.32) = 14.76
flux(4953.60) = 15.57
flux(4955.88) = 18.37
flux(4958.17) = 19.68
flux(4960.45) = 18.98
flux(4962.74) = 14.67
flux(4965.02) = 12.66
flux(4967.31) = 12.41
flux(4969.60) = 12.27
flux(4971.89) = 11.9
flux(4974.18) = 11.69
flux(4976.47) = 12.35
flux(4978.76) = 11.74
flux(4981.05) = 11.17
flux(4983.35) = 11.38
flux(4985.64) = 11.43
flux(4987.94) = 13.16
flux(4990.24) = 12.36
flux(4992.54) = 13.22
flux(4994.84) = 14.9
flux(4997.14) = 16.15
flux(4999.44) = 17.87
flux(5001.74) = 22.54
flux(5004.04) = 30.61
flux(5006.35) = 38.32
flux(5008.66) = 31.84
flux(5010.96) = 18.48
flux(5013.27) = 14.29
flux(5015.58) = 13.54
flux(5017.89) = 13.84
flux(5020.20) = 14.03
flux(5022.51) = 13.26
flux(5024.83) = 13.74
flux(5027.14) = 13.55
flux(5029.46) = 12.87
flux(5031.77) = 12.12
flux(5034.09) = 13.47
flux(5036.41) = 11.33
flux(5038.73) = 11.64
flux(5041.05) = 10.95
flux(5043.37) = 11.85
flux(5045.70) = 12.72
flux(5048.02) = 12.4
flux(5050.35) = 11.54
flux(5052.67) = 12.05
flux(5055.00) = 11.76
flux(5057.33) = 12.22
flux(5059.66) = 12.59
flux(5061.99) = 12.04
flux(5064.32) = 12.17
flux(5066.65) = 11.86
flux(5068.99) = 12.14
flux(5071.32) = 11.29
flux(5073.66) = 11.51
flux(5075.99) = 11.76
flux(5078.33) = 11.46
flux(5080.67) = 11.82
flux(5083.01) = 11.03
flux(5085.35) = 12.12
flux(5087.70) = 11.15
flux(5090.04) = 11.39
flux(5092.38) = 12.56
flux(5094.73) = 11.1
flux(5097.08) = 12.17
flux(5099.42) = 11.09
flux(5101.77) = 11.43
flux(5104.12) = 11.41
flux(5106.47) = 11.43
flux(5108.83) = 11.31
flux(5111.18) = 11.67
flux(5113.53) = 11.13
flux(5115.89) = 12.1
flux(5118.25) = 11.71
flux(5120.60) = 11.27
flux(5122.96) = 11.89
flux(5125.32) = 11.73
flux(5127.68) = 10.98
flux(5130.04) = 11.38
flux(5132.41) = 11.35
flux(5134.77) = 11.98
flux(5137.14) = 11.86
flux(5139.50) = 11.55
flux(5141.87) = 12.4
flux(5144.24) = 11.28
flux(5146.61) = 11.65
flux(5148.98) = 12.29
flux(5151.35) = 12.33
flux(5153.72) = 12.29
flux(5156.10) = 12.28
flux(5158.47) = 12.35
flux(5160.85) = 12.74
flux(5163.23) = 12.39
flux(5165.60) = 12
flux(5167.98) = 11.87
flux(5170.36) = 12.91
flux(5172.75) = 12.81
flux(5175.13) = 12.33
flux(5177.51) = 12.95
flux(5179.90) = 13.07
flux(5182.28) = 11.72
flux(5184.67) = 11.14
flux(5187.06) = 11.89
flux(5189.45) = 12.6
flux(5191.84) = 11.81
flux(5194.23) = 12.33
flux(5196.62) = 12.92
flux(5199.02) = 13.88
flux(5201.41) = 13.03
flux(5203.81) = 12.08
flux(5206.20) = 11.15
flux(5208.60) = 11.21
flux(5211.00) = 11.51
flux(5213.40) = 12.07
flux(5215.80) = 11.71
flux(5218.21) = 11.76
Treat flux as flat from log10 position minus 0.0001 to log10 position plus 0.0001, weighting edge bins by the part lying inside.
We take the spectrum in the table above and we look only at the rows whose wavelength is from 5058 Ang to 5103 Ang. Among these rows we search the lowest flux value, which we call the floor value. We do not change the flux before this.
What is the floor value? 11.03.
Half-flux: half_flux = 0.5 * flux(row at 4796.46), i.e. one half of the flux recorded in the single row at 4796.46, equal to 6.16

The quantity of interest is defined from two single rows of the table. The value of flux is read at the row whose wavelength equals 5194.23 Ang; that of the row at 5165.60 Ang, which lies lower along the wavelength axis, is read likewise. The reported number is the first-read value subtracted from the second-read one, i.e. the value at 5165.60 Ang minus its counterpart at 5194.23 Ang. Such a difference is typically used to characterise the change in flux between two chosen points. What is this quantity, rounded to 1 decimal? -0.3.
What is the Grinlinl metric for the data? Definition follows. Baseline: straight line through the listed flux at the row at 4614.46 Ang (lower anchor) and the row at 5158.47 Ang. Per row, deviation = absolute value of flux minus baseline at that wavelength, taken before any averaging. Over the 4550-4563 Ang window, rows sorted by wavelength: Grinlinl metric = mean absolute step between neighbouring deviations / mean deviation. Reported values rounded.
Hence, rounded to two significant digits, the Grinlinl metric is 0.38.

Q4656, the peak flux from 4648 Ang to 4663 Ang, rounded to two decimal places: 14.60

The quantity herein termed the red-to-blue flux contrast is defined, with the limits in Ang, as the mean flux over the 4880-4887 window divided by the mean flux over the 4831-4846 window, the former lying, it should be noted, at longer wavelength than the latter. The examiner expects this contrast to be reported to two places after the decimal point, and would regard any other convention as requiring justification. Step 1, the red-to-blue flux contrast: 1.05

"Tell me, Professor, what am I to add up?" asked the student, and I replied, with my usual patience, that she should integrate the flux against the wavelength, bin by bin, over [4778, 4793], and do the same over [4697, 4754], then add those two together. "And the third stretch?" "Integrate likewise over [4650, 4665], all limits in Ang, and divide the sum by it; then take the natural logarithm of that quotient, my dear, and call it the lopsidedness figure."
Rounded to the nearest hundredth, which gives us 1.49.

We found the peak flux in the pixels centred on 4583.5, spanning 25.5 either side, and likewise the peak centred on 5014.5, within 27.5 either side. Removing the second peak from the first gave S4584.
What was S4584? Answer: -24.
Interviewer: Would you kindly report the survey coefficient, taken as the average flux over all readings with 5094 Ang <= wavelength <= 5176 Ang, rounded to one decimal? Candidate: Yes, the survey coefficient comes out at 11.8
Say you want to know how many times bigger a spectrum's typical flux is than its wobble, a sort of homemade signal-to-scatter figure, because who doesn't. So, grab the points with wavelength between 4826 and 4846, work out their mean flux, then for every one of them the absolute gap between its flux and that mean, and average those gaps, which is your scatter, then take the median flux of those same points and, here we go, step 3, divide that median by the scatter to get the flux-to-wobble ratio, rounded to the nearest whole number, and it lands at 14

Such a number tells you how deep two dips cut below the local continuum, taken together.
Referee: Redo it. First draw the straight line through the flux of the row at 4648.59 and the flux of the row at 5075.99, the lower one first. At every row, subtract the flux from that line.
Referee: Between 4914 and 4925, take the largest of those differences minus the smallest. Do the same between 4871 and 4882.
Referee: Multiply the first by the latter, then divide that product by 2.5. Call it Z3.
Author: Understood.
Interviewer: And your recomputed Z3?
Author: 2.2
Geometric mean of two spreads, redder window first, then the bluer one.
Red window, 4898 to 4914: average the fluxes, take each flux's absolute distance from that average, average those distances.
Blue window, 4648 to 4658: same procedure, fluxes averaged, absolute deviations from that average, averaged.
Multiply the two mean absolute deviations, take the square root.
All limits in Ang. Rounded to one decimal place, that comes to 0.3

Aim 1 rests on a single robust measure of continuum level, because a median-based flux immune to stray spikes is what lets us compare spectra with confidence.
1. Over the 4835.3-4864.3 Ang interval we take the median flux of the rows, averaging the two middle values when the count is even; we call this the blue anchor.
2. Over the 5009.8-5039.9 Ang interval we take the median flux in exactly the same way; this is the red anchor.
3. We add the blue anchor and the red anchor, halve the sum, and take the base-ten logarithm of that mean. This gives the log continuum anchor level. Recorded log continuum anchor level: 1.19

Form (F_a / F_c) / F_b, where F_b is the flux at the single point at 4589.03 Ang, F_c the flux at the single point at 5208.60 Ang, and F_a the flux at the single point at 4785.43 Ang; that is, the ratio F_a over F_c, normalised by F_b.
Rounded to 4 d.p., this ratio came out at 0.0727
